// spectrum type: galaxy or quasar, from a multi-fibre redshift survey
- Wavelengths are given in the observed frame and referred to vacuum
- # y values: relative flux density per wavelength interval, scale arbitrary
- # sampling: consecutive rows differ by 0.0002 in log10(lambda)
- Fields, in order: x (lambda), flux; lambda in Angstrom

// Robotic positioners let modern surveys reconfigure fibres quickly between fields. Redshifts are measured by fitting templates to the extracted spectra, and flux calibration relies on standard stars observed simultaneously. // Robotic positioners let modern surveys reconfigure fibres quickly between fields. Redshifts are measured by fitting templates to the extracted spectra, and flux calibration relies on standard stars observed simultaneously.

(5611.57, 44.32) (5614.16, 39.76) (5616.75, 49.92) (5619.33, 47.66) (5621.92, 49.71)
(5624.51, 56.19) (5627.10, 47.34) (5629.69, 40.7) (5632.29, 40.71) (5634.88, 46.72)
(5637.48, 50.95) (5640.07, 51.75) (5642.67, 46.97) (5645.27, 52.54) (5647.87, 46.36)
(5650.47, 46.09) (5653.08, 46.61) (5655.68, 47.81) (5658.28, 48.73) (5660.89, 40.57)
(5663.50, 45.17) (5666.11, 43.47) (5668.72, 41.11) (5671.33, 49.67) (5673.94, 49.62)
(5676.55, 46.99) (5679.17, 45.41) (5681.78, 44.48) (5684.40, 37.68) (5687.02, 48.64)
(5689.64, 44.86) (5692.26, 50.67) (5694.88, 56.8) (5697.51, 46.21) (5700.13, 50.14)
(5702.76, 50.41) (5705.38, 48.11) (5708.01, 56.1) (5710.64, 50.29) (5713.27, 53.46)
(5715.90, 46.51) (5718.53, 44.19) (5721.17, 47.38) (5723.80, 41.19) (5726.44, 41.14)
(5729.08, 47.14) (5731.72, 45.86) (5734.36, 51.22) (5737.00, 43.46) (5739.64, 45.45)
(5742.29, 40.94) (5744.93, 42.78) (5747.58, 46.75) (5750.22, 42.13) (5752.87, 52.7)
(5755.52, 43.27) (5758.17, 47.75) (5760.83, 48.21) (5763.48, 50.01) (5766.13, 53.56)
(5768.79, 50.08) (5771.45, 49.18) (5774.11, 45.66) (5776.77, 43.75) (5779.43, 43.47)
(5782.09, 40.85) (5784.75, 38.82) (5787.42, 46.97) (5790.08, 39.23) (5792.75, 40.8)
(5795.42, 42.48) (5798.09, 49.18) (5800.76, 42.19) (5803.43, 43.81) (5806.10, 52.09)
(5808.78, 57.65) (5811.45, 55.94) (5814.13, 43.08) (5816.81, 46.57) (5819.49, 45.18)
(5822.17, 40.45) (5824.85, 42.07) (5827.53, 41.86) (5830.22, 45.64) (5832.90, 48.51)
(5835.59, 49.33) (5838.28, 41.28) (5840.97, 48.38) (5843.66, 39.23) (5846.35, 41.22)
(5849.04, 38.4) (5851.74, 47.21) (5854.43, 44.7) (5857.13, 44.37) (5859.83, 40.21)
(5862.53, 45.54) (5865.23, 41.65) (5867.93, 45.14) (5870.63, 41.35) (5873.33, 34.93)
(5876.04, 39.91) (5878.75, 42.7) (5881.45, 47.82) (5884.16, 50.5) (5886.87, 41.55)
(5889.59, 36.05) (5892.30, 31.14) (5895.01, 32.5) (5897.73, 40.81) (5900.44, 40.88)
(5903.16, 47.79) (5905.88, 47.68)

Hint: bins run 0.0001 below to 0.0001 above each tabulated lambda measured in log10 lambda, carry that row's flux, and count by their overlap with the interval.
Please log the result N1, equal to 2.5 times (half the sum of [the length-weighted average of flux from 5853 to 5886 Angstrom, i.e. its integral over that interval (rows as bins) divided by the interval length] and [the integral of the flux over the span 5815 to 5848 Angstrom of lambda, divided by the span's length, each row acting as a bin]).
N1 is 109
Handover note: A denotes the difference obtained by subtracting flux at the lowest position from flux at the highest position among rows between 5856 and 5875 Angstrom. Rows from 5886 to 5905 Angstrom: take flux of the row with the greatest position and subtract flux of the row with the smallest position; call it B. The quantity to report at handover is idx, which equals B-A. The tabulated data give 16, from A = -9.4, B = 6.2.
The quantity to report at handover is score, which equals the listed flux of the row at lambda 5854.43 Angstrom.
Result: 44.7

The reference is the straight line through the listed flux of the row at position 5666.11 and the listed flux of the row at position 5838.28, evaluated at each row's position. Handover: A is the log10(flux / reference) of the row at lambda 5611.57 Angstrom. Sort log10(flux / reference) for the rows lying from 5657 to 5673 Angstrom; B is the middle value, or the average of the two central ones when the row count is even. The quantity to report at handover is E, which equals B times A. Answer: 0.000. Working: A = 0.00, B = 0.008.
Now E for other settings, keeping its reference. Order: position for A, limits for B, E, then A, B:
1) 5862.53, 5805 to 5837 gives 0.002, 0.05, 0.046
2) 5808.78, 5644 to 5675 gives 0.004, 0.14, 0.027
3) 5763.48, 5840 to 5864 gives 0.002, 0.07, 0.034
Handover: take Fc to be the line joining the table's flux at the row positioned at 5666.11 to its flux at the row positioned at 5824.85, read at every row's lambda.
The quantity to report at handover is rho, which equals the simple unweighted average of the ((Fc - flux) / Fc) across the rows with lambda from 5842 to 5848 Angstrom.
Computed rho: 0.04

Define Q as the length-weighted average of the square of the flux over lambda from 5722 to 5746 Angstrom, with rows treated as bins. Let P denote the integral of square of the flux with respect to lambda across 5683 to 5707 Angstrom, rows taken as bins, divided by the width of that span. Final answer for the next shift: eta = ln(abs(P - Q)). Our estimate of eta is 5.9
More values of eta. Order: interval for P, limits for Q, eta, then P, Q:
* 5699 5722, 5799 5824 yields 5.3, 2478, 2278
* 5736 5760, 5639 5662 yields 5.4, 2047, 2267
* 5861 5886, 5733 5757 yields 5.3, 1888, 2079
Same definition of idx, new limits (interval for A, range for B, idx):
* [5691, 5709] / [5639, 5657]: -9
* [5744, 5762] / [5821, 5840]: -5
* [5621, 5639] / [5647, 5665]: -2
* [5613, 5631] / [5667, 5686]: -4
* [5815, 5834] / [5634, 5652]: -3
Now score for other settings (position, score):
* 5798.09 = 49.18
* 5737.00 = 43.46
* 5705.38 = 48.11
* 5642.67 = 46.97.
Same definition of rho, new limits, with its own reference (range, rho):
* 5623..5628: -0.18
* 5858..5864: -0.03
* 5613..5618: -0.02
